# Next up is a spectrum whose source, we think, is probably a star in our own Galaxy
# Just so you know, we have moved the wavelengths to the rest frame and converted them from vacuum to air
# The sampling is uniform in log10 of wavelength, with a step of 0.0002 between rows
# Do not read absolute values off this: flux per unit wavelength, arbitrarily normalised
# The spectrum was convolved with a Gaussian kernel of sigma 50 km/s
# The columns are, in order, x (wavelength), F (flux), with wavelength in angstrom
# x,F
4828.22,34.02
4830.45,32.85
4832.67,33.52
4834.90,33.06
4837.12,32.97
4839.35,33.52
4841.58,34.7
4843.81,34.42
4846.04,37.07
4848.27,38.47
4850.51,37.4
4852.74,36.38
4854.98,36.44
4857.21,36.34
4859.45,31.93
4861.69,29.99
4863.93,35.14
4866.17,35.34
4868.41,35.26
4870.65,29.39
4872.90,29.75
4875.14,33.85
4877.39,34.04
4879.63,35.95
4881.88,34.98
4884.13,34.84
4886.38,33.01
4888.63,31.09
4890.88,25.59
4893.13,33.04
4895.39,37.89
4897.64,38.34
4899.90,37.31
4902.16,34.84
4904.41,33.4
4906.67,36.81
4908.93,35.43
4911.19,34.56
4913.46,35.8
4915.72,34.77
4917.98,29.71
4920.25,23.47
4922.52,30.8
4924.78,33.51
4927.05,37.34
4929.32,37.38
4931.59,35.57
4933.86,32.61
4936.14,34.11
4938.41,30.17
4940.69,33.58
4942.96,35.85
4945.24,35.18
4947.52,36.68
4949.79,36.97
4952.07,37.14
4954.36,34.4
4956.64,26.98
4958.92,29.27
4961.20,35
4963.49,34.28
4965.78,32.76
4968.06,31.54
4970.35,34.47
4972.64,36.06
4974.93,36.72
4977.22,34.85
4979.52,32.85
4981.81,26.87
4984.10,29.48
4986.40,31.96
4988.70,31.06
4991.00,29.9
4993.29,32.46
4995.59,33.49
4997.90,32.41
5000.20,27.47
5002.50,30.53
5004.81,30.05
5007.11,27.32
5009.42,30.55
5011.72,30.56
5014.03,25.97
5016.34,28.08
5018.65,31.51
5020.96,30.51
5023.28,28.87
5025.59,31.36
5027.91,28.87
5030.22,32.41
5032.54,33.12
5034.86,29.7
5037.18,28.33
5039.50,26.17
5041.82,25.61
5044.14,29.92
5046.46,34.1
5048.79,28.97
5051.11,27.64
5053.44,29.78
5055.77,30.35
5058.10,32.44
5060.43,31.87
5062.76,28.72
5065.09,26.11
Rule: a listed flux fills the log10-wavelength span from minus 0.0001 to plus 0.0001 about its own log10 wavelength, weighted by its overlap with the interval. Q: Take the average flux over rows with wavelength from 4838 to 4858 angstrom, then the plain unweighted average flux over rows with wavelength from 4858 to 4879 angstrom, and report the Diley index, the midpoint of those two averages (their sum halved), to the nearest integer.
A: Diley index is 34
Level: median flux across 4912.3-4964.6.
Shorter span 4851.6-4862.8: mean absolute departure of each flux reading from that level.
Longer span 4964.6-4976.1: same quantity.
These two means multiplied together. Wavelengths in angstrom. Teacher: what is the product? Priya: 4.4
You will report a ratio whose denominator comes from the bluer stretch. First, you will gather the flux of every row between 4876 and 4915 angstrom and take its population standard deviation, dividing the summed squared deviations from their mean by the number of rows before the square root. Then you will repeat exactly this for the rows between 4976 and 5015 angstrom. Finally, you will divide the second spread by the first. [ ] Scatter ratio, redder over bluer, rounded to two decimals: 0.83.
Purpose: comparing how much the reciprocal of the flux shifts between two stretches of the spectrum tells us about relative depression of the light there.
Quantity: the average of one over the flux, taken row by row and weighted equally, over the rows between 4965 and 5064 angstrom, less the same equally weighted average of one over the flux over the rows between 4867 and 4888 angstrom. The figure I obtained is 0.0028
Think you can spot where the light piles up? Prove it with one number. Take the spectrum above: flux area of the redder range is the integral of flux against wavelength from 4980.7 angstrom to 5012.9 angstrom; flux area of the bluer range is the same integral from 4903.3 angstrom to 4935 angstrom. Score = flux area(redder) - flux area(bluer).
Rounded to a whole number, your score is -91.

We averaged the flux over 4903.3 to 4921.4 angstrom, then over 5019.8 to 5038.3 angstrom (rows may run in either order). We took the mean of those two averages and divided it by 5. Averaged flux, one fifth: 6.3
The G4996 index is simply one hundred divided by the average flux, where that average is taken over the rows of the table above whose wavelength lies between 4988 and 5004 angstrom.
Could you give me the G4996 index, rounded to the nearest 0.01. 3.22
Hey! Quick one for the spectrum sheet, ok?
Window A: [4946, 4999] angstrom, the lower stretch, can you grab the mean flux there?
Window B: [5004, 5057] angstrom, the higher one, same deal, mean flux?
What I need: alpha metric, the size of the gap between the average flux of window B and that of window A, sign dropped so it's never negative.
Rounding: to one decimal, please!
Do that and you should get 3.4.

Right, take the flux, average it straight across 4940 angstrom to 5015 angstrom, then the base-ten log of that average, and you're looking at 1.509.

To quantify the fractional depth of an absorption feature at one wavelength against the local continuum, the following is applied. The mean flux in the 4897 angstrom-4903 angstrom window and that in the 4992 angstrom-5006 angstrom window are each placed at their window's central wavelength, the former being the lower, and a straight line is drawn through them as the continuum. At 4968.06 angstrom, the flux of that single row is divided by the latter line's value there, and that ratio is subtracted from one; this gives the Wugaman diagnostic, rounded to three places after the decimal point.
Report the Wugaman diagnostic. 0.040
